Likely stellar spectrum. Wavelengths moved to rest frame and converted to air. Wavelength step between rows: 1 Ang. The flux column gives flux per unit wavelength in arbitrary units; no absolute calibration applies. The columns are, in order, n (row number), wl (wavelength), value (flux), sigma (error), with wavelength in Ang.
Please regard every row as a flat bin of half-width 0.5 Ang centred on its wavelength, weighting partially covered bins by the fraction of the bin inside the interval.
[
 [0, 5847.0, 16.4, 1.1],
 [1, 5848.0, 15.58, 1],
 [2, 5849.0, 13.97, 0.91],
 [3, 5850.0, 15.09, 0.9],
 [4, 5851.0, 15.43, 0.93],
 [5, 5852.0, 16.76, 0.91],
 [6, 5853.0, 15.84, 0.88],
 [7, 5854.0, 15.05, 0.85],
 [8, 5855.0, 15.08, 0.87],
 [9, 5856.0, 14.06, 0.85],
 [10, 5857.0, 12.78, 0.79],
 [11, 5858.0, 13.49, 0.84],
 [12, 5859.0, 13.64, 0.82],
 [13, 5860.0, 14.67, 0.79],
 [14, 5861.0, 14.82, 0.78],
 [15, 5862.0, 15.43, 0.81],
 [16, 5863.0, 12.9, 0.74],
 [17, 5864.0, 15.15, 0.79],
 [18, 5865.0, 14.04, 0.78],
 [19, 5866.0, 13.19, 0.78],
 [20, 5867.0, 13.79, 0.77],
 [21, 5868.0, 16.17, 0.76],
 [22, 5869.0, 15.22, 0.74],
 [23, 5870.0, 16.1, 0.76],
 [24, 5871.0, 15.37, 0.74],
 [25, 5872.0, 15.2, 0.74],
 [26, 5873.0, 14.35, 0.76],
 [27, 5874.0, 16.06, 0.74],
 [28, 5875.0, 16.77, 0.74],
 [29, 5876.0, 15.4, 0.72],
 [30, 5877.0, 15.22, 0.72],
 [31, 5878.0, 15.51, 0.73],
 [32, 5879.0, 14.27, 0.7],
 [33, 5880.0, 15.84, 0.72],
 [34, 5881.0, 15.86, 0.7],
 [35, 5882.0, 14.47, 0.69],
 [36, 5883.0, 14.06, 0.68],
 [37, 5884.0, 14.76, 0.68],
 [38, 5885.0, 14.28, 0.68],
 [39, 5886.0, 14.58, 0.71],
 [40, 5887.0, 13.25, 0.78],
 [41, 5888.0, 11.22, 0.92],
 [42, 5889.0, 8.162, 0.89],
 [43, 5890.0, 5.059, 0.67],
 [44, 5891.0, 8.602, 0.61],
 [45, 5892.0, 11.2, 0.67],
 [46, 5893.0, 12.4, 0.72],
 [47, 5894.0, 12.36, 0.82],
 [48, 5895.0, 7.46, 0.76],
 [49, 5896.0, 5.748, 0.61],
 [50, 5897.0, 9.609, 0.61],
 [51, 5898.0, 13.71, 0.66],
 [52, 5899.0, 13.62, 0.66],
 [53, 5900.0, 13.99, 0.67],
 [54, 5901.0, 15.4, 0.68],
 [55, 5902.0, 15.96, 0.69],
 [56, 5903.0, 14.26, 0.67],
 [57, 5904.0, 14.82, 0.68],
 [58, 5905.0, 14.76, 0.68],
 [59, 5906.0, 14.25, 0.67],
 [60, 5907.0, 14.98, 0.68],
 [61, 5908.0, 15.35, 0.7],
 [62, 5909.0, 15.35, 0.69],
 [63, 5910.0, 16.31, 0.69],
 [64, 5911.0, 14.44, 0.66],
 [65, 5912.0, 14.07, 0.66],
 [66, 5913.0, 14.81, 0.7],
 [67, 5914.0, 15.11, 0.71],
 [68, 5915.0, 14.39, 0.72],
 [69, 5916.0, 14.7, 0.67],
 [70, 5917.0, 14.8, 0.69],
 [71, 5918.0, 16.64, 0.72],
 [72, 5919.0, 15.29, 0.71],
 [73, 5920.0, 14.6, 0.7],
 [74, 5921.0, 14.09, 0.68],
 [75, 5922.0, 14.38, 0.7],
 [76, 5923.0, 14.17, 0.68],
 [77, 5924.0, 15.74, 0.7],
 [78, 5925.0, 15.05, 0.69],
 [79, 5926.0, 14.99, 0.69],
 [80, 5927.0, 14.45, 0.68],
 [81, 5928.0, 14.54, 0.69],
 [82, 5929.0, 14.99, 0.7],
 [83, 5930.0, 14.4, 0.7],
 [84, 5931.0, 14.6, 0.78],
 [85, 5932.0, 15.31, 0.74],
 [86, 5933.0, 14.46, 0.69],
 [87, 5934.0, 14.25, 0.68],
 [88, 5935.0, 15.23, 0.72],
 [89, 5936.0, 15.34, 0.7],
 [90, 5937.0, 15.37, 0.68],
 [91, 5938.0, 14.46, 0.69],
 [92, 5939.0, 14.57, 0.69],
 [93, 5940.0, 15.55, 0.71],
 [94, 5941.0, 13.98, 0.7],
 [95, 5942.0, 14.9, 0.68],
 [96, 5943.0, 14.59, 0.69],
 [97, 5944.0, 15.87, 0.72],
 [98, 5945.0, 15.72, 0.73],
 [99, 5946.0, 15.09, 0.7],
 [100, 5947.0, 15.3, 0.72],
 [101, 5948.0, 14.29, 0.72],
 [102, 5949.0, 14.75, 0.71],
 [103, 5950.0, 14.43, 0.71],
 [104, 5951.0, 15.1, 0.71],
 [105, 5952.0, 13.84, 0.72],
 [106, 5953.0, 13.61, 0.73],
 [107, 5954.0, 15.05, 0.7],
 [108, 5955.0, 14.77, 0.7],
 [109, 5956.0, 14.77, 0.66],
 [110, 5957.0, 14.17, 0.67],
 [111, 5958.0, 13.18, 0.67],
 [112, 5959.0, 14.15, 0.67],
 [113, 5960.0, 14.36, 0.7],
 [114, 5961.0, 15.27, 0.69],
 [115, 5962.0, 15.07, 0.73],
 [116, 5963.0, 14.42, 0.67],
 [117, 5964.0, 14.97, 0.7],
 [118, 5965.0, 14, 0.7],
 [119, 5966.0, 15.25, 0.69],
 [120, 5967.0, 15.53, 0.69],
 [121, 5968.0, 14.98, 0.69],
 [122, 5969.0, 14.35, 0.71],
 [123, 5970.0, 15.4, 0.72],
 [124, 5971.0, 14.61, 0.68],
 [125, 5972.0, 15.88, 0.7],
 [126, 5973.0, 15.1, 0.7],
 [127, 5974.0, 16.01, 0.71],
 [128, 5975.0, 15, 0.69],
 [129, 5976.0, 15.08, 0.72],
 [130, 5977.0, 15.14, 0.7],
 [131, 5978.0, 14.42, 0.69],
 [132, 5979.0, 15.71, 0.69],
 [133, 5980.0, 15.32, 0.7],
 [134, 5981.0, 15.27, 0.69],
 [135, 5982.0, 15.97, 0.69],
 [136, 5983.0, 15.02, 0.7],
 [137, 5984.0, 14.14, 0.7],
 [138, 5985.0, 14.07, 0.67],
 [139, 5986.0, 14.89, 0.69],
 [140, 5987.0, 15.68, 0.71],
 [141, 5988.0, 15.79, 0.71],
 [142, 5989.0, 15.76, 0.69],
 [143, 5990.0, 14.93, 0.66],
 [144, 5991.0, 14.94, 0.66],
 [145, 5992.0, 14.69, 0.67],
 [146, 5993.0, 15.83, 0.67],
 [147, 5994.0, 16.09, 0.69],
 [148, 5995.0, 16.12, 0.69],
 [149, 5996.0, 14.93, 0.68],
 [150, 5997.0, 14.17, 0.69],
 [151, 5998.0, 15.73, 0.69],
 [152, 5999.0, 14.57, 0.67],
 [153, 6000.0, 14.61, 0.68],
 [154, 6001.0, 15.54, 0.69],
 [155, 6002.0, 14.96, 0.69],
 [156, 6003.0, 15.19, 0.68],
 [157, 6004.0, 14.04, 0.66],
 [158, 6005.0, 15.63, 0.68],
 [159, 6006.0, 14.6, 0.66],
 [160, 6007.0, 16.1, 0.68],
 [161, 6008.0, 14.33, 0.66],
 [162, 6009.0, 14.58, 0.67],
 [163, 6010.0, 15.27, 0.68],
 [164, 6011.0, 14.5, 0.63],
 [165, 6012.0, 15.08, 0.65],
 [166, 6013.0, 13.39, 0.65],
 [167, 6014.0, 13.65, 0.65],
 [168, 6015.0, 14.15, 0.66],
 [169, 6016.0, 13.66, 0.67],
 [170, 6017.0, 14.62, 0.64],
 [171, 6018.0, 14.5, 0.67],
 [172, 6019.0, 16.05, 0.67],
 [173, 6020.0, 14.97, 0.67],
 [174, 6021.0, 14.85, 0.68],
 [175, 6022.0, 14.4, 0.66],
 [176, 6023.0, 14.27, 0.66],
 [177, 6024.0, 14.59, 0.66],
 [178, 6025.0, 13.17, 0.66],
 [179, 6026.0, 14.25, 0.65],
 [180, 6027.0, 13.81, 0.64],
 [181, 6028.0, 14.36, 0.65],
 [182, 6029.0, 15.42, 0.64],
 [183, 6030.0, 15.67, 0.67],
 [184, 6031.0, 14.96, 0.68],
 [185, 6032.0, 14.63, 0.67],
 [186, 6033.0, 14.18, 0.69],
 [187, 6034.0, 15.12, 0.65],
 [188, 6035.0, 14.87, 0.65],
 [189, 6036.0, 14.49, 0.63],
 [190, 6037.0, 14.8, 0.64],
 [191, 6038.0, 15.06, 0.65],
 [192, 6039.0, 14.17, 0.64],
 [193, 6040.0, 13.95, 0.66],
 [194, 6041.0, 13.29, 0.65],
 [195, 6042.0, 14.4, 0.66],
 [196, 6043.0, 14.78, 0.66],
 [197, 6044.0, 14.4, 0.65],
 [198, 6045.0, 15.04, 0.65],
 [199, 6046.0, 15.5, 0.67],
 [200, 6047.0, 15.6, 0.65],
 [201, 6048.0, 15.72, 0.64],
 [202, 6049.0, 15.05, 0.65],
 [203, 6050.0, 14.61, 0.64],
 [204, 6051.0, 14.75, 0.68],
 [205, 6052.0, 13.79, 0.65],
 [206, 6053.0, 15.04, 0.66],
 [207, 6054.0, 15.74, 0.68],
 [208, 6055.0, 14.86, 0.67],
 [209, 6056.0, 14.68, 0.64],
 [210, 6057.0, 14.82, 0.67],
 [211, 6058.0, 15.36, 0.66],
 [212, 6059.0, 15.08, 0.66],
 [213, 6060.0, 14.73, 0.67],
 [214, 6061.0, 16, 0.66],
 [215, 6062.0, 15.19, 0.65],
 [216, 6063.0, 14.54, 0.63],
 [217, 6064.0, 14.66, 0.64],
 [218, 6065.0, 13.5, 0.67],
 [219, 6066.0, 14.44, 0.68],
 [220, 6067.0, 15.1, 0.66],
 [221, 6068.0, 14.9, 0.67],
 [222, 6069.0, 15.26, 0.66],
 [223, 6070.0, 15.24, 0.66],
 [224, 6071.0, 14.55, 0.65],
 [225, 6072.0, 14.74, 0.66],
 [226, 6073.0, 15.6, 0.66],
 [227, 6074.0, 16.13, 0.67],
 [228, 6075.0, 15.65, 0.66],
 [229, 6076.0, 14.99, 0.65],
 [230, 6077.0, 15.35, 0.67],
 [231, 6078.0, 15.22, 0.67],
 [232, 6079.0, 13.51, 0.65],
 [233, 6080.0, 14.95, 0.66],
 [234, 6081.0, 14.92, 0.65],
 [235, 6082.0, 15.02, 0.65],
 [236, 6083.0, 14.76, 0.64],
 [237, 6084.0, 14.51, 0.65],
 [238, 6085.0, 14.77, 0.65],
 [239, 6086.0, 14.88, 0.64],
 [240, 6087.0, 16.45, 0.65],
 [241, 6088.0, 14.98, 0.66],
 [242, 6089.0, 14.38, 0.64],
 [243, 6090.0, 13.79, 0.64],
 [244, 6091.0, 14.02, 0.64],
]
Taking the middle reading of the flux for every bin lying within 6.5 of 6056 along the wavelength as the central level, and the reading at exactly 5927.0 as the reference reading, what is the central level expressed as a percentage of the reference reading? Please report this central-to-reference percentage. 103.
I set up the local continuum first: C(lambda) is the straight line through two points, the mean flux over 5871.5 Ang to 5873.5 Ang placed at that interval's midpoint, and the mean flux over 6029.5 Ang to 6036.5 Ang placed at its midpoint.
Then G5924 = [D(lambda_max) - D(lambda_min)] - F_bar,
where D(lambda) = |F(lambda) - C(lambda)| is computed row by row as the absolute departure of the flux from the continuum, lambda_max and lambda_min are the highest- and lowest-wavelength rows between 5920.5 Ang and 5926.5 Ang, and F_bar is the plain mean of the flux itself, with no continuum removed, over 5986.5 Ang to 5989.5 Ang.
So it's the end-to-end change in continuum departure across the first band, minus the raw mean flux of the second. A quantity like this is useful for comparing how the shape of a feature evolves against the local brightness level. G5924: -16.3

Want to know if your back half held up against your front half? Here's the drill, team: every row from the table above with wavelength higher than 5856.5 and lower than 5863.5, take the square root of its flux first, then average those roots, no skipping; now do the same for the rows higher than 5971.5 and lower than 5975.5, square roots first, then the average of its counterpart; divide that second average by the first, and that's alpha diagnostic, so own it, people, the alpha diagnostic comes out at 1.05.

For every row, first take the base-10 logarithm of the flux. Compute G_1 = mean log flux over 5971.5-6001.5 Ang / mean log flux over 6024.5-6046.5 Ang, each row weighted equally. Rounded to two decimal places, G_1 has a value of 1.02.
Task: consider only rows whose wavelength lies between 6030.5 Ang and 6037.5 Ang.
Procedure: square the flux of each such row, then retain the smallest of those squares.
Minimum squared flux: 201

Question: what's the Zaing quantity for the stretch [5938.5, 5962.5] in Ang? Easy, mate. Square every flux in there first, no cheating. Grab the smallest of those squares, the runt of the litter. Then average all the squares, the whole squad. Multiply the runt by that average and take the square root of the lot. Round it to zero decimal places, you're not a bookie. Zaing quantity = 194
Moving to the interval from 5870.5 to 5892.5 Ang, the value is 70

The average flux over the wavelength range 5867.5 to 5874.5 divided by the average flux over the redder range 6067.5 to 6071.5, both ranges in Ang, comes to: 1.034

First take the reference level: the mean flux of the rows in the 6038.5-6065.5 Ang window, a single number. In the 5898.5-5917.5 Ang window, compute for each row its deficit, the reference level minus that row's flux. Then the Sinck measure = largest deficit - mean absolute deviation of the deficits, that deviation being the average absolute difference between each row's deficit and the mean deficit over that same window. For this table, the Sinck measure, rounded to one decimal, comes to 0.7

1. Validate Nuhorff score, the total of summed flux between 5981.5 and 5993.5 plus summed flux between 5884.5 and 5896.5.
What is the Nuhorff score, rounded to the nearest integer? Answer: 306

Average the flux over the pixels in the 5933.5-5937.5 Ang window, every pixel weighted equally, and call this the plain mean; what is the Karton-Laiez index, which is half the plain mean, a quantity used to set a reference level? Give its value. 7.52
